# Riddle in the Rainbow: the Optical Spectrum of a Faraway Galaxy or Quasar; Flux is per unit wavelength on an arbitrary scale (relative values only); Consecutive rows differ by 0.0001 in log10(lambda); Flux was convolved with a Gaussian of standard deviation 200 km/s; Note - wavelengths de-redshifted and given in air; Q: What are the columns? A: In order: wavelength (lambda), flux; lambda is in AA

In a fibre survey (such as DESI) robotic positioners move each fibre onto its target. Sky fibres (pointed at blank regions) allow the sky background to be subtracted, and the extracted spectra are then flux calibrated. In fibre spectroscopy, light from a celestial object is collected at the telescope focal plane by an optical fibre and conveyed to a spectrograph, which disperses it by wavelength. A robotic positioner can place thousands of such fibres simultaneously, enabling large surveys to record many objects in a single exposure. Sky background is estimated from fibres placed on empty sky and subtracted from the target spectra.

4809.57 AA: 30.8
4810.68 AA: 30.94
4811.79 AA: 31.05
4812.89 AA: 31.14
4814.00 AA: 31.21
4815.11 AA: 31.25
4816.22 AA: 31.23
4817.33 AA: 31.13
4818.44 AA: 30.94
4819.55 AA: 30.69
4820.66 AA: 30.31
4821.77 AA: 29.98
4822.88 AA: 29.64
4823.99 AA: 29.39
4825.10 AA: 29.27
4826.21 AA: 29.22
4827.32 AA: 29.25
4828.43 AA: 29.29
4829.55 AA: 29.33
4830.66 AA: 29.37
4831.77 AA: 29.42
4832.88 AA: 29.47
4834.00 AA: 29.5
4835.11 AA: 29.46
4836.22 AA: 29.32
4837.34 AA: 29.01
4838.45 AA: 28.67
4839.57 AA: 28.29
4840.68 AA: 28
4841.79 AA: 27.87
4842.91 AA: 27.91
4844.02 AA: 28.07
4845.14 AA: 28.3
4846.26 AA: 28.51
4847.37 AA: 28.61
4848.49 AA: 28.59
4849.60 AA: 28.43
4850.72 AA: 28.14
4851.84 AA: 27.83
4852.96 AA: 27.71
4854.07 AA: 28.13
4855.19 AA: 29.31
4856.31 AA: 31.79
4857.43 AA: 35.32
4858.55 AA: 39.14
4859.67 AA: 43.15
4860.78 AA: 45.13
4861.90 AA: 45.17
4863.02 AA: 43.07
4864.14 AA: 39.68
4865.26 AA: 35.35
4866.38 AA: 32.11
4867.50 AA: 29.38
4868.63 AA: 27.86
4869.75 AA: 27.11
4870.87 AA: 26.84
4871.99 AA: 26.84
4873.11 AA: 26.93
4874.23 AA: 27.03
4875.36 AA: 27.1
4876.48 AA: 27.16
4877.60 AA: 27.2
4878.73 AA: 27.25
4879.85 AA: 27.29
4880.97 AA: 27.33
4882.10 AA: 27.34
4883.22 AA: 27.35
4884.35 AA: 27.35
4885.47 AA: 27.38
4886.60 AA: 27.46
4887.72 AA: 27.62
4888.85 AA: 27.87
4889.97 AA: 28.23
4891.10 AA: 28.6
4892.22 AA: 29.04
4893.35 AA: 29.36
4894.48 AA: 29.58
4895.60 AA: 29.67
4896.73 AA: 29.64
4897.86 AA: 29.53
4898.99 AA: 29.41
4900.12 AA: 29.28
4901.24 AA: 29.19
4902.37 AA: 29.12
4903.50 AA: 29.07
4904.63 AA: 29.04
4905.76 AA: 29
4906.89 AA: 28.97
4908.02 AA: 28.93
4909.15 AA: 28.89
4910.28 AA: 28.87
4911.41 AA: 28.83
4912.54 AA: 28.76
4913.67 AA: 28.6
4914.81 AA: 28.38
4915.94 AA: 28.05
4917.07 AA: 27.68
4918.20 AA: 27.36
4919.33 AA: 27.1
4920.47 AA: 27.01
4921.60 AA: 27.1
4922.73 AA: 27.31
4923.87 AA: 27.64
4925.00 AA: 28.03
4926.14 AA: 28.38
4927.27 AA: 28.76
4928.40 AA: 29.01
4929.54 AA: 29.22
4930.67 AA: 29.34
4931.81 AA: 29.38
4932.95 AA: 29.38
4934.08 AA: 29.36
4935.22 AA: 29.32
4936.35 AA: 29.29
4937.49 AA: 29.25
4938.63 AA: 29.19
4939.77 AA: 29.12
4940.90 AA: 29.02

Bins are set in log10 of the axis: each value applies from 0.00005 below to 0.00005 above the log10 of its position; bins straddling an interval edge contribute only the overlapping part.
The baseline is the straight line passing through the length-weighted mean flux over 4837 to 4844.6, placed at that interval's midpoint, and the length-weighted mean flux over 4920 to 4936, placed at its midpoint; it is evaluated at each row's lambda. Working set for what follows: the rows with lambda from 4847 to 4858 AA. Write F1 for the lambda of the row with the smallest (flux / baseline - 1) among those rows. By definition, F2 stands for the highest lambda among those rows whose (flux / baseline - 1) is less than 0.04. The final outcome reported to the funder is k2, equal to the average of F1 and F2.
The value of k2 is 4854.1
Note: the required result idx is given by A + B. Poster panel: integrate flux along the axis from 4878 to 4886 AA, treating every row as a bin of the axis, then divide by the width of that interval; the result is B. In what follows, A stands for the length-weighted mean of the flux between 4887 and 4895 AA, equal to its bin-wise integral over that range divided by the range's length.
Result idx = 55.9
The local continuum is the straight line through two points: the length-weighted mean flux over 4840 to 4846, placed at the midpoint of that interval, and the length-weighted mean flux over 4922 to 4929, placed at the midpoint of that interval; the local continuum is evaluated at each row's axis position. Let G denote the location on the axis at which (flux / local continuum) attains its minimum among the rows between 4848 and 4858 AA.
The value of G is 4852.96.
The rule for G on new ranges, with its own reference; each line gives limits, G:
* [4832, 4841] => 4840.68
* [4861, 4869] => 4868.63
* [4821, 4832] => 4826.21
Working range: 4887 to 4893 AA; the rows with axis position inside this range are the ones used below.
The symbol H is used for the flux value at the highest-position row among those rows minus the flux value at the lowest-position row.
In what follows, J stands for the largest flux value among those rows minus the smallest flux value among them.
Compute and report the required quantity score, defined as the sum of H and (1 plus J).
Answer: 3.84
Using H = 1.4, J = 1.4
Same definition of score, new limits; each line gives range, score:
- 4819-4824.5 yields 1.00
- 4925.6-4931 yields 2.92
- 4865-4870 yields 1.00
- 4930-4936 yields 1.04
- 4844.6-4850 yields 1.44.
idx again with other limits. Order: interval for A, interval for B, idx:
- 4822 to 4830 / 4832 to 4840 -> 58.5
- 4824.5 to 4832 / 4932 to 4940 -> 58.6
